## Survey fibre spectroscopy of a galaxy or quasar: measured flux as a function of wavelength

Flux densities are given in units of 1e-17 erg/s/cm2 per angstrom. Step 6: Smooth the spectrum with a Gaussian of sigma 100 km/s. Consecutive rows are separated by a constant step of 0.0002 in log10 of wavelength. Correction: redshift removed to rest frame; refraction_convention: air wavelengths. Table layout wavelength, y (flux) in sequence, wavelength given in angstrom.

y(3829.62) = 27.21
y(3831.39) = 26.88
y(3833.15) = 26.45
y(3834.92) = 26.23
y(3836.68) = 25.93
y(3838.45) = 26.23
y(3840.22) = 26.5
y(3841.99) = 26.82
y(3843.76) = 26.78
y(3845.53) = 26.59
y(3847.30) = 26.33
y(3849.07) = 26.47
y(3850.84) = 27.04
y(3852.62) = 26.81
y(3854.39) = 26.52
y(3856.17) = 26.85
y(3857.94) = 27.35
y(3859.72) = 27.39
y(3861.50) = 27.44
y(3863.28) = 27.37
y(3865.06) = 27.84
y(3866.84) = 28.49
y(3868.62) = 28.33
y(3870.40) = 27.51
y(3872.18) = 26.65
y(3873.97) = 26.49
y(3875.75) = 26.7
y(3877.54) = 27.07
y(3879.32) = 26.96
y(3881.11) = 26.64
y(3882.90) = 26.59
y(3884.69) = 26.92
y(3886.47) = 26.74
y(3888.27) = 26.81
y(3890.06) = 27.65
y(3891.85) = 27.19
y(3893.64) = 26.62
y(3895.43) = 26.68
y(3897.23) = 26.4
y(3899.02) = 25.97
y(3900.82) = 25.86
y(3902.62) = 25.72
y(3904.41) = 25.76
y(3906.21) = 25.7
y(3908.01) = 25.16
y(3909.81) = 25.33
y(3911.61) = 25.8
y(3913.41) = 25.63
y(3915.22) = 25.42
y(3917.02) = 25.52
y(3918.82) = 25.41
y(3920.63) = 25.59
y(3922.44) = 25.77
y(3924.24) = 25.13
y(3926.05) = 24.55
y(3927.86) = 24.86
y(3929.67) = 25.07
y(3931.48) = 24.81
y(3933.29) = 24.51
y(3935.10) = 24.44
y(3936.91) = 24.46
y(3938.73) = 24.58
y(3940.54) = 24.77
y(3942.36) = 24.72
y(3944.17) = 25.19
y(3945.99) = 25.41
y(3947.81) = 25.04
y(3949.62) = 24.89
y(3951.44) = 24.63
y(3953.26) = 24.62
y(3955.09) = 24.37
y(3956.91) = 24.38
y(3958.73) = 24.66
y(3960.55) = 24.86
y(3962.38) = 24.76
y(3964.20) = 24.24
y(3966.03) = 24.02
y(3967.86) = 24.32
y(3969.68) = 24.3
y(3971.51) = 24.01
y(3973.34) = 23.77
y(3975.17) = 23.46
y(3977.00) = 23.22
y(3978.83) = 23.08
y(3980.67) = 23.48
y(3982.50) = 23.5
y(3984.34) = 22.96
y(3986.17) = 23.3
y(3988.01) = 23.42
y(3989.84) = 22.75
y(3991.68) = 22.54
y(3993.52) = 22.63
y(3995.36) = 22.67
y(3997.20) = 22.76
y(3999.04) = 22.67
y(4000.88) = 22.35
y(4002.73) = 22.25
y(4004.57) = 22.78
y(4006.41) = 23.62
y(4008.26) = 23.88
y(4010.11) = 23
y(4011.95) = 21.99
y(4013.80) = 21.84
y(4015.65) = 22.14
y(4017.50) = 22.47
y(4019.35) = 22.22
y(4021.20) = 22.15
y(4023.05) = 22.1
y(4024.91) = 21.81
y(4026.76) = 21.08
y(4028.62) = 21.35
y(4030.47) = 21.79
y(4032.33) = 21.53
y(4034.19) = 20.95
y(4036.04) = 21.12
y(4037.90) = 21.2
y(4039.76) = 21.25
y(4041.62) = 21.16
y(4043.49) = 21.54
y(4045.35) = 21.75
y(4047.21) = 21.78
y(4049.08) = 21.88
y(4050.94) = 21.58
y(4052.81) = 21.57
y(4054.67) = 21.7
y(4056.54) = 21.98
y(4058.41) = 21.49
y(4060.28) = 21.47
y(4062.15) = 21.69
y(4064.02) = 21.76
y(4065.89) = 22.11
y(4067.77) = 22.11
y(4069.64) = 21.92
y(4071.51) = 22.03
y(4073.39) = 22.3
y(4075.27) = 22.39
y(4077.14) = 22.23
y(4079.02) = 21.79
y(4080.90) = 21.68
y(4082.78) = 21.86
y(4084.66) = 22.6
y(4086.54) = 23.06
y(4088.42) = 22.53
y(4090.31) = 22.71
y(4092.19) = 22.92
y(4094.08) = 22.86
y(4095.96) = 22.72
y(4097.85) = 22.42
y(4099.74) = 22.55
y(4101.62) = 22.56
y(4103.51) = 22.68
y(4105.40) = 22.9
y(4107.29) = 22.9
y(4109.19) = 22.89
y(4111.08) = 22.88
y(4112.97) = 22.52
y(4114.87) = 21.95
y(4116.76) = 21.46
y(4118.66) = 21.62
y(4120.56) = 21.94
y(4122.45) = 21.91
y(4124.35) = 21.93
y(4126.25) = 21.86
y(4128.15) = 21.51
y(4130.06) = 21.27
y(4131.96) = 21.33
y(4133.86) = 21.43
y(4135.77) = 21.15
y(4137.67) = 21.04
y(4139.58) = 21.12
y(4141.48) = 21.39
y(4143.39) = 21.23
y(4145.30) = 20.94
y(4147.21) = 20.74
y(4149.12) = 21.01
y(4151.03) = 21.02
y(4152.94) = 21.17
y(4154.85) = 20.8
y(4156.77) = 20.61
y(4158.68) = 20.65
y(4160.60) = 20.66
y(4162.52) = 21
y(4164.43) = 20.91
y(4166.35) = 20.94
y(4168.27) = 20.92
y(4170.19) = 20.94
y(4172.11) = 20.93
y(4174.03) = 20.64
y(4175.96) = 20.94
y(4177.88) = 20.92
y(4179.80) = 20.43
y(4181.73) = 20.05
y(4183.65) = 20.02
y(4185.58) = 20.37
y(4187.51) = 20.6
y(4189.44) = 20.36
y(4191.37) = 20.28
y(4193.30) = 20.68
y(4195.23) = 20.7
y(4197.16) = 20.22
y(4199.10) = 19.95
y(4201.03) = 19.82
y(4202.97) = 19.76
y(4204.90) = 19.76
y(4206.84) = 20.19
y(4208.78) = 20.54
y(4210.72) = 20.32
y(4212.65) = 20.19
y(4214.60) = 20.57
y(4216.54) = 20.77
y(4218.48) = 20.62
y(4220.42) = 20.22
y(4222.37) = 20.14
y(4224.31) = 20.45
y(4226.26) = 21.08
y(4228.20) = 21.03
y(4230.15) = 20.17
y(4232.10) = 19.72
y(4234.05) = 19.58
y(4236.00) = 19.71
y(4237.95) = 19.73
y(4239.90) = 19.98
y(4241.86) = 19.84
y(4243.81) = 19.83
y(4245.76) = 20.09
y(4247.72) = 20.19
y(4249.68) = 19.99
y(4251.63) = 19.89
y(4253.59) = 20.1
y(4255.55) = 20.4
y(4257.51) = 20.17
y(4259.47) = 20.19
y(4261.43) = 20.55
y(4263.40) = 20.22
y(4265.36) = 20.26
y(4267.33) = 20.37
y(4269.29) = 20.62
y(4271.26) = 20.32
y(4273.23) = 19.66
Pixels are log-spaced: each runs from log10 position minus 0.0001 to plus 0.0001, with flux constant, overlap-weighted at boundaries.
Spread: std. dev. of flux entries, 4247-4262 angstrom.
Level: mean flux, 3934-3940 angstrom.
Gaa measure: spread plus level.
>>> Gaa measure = 25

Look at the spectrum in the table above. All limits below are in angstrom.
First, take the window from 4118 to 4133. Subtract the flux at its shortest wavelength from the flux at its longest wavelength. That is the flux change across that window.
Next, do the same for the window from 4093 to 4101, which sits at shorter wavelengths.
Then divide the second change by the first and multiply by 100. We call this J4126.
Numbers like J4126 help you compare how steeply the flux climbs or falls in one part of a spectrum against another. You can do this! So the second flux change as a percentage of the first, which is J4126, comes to 107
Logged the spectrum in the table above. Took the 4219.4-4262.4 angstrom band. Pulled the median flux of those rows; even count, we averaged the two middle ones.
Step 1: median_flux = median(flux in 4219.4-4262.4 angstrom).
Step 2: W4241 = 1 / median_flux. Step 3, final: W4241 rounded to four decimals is 0.0497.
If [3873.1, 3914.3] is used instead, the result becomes 0.0376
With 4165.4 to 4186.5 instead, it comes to 0.0478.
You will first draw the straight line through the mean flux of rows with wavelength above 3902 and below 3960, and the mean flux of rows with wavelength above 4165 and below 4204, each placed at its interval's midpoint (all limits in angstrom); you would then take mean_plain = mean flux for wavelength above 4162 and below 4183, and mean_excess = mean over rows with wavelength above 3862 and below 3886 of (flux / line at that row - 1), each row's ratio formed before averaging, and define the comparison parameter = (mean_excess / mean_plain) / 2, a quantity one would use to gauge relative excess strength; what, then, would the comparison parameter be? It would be 0.0010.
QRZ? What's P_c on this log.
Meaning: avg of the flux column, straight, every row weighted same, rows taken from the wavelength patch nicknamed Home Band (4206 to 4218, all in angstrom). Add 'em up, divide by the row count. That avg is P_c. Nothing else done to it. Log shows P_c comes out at 20.4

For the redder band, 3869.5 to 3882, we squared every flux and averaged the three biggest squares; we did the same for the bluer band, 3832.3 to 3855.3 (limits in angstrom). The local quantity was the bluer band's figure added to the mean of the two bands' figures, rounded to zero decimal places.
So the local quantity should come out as 1454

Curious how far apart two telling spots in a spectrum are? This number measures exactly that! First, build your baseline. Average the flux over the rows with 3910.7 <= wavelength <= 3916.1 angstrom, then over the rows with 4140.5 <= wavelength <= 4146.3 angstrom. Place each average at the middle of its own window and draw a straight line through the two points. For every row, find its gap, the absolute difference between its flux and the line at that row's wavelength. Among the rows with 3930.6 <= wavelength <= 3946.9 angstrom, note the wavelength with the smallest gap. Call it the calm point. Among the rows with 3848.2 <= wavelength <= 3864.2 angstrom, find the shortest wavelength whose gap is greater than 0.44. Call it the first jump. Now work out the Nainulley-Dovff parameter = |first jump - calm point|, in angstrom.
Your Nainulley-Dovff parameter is 86.2 angstrom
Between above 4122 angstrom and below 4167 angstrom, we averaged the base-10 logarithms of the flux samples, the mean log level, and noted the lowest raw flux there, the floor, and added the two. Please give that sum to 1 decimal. 21.9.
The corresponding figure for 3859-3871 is 28.8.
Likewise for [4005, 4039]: 22.3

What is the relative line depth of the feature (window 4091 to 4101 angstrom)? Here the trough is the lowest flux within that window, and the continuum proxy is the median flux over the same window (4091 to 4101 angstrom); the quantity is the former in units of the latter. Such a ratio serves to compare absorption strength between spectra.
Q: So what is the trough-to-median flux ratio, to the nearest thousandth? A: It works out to 0.987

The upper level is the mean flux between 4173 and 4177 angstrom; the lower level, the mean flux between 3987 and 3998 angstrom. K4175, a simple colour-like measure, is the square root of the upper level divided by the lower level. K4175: 0.955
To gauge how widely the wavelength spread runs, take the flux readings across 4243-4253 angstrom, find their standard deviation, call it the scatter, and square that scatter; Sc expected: 0.02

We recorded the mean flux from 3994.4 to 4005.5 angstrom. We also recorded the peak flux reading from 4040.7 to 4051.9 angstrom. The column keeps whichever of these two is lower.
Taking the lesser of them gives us 21.9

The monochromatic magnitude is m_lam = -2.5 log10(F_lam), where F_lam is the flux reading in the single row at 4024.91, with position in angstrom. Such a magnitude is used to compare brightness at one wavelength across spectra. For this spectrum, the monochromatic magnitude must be -3.35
